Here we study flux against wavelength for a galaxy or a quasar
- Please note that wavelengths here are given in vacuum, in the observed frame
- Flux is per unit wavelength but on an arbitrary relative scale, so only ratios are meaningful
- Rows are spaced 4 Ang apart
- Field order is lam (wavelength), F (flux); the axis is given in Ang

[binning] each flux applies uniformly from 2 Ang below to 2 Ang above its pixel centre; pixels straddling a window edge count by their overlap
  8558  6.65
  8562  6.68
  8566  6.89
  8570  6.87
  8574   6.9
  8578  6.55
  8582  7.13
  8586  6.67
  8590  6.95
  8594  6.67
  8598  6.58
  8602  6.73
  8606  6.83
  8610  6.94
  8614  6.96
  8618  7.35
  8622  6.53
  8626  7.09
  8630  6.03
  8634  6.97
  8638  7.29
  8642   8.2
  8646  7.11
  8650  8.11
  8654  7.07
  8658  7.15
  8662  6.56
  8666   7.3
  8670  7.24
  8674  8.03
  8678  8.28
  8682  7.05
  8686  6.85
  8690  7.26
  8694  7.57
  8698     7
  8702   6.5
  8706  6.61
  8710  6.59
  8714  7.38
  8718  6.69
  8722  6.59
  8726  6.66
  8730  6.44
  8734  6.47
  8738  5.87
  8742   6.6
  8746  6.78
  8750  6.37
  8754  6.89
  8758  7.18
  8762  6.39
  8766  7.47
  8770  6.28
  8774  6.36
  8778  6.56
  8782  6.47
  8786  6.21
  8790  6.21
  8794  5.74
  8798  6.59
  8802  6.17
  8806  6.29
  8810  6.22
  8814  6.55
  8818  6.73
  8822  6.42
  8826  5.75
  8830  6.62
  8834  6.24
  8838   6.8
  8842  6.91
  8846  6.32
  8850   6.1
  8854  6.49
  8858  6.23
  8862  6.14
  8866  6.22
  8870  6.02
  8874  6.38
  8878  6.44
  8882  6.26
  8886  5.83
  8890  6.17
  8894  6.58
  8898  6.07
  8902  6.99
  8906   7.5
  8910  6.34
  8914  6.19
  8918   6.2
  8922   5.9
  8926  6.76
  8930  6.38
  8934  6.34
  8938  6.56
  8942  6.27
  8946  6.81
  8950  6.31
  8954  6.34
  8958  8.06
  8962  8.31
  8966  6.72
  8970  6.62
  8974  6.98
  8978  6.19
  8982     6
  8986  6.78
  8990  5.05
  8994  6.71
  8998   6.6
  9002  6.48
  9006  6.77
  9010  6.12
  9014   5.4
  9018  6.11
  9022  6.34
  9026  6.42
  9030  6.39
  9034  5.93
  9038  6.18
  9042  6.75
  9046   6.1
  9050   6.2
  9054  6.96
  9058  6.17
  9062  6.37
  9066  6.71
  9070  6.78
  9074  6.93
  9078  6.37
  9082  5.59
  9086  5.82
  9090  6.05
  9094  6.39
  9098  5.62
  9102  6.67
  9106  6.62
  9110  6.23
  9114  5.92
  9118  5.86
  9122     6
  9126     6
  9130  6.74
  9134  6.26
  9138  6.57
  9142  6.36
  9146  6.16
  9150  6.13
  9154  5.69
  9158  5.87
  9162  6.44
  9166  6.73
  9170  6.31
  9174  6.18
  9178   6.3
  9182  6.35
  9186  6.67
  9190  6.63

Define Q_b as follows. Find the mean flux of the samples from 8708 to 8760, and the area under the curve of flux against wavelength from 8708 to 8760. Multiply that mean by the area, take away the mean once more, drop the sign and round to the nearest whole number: 2296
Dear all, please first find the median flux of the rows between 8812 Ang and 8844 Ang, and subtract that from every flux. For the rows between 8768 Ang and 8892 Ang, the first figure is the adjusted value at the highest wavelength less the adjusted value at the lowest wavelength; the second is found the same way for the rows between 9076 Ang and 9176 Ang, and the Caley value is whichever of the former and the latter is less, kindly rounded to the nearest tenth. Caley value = -0.2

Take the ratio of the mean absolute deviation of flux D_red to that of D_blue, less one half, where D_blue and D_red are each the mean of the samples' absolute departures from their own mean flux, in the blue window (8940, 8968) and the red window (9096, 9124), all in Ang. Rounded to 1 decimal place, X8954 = 0.0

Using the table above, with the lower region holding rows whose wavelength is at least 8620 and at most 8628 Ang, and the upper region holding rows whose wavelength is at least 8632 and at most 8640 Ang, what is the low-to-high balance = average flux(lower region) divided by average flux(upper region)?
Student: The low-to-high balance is 0.96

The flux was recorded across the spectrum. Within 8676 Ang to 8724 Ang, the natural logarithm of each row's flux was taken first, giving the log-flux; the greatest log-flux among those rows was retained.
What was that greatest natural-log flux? 2.11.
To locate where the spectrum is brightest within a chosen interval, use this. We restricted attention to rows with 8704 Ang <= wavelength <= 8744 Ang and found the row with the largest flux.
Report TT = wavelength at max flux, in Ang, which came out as 8714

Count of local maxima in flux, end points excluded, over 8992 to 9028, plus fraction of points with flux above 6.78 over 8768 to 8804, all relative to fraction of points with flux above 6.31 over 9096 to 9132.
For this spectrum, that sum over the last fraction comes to 3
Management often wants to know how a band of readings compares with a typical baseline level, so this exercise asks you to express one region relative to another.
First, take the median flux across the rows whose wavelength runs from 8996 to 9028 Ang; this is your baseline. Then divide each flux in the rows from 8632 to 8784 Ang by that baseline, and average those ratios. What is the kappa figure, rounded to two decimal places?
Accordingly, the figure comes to 1.09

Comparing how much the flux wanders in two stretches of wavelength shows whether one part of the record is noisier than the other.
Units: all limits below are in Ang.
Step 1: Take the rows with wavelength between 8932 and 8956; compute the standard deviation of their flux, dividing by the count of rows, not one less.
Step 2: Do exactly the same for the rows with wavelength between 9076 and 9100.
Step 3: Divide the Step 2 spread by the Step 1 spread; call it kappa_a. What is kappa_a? 1.7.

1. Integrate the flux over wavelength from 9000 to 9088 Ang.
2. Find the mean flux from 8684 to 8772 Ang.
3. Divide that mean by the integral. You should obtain 0.0121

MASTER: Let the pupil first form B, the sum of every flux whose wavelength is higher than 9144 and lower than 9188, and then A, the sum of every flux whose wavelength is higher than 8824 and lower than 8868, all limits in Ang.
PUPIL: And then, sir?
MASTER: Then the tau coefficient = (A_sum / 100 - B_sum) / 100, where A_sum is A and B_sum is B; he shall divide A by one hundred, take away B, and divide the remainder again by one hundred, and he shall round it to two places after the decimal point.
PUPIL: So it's -0.68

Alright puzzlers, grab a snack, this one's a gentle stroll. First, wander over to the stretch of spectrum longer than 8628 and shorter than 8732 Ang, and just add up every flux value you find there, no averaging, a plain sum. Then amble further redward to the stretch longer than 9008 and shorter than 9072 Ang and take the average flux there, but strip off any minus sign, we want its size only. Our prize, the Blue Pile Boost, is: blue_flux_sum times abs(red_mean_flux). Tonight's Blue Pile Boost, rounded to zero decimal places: 1164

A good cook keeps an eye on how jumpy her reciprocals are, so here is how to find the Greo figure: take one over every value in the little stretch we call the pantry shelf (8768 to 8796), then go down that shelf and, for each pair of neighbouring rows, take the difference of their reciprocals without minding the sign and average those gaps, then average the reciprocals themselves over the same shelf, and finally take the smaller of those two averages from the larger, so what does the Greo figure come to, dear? 0.155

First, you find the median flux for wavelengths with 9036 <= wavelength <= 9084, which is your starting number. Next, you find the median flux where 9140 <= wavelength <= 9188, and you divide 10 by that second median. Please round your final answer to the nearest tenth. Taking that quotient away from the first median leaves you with 4.8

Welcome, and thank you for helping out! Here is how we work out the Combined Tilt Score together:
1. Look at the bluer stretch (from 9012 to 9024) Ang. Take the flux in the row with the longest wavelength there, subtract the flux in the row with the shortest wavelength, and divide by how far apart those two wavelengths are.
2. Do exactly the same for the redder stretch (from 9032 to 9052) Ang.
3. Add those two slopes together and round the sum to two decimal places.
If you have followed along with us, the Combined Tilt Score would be 0.13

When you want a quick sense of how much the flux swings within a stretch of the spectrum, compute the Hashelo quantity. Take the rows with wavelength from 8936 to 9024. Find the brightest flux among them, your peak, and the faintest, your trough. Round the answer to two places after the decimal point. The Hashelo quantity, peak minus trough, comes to 3.26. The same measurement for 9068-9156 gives 1.34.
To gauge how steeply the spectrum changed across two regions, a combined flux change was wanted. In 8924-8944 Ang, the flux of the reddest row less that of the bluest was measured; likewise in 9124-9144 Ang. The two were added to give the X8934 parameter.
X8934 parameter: -0.1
